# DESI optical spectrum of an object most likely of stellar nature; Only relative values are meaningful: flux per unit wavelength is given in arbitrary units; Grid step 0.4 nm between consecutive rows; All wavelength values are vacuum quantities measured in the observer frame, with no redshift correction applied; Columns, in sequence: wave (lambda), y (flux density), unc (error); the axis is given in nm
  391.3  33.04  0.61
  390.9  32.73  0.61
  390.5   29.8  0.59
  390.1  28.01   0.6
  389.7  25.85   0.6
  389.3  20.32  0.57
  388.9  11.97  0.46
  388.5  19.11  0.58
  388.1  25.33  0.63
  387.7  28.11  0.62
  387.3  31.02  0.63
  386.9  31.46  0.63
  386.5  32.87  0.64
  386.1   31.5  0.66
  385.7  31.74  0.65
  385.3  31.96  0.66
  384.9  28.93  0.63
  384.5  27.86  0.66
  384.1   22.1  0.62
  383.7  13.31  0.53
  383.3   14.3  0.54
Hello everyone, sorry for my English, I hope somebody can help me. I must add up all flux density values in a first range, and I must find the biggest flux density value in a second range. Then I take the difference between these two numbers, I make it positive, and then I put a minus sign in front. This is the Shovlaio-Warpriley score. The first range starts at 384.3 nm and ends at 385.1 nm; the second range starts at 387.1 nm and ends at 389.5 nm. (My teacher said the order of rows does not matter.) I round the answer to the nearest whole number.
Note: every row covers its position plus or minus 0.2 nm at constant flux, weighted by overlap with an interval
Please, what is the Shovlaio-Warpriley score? -26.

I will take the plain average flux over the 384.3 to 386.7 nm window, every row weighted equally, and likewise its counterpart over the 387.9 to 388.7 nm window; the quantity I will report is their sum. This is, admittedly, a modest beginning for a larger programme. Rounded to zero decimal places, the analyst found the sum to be 53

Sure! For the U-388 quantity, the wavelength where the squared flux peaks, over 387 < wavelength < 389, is 387.3 nm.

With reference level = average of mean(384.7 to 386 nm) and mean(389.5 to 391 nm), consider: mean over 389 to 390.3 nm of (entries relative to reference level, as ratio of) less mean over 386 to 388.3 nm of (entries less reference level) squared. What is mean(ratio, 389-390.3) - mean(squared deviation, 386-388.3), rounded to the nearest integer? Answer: -6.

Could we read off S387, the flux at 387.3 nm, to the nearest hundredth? 31.02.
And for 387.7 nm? 28.11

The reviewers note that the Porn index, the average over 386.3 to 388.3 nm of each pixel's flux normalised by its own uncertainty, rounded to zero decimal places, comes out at 47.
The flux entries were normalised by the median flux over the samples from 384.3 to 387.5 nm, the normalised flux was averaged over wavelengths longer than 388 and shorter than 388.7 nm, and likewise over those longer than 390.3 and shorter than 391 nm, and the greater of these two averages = 0.99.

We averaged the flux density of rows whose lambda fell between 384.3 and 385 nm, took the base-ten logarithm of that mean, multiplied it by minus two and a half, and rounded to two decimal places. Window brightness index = -3.63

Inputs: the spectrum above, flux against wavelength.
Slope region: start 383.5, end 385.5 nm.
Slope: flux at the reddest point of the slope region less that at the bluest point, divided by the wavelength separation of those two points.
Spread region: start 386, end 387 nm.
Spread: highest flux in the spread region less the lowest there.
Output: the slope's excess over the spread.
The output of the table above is 10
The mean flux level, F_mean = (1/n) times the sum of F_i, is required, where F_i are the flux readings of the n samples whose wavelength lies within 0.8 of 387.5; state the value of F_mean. 29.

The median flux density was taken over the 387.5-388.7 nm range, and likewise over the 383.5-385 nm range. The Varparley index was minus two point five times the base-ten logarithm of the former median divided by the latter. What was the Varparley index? -0.02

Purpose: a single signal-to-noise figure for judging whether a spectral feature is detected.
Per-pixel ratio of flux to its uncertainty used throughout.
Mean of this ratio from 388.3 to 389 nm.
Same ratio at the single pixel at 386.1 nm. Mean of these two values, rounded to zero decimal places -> 39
